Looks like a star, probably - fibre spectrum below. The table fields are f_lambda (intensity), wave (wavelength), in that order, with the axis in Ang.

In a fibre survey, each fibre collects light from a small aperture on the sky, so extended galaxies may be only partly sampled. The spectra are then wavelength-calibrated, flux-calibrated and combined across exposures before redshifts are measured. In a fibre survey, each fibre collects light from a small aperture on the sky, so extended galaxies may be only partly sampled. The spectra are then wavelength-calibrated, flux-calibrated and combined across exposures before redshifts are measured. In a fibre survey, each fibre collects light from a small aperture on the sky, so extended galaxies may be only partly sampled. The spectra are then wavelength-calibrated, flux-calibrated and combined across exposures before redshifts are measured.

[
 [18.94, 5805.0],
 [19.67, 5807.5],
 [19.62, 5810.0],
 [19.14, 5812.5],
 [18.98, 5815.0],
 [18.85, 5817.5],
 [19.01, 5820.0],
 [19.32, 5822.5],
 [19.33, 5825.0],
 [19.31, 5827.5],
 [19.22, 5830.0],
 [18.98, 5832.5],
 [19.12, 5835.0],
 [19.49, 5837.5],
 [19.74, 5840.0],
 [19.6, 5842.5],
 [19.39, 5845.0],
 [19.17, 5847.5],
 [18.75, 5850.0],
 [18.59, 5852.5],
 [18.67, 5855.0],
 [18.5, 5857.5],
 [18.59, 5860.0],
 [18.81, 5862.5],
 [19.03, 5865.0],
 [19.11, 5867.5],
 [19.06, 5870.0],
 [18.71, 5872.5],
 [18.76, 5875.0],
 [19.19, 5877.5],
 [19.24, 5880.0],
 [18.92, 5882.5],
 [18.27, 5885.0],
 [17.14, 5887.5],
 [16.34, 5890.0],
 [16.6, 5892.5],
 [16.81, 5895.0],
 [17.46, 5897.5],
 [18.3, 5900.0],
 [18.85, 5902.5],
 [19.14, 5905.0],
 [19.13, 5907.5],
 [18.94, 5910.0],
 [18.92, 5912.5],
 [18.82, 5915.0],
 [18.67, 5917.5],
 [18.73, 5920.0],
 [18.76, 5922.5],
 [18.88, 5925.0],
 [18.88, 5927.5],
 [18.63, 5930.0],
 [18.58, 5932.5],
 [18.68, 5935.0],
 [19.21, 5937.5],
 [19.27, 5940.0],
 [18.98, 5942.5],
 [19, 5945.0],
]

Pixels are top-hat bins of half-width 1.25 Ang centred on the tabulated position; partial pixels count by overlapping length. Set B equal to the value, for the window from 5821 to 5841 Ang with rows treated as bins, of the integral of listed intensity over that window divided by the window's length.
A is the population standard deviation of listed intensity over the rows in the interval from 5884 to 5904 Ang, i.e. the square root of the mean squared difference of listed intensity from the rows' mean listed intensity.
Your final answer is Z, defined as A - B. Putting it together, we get -18.5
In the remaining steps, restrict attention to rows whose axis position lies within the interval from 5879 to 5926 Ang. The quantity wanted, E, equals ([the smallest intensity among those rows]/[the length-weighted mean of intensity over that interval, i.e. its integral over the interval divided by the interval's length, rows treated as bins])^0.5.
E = 0.945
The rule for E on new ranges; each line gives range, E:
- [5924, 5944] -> 0.992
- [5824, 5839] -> 0.993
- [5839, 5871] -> 0.987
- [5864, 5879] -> 0.993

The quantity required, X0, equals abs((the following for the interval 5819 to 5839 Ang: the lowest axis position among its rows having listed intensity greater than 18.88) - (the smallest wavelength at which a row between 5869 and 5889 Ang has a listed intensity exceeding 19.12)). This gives 57.5 Ang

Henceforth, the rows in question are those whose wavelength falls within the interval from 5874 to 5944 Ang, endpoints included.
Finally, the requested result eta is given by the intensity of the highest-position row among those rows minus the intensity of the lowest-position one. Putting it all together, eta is 0.2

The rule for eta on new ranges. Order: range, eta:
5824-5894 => -2.7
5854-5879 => 0.5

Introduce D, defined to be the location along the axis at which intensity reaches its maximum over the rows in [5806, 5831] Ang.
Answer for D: 5807.5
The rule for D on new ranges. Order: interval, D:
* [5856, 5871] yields 5867.5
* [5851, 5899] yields 5880.0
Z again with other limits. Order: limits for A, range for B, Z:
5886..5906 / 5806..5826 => -18.2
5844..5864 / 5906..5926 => -18.6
